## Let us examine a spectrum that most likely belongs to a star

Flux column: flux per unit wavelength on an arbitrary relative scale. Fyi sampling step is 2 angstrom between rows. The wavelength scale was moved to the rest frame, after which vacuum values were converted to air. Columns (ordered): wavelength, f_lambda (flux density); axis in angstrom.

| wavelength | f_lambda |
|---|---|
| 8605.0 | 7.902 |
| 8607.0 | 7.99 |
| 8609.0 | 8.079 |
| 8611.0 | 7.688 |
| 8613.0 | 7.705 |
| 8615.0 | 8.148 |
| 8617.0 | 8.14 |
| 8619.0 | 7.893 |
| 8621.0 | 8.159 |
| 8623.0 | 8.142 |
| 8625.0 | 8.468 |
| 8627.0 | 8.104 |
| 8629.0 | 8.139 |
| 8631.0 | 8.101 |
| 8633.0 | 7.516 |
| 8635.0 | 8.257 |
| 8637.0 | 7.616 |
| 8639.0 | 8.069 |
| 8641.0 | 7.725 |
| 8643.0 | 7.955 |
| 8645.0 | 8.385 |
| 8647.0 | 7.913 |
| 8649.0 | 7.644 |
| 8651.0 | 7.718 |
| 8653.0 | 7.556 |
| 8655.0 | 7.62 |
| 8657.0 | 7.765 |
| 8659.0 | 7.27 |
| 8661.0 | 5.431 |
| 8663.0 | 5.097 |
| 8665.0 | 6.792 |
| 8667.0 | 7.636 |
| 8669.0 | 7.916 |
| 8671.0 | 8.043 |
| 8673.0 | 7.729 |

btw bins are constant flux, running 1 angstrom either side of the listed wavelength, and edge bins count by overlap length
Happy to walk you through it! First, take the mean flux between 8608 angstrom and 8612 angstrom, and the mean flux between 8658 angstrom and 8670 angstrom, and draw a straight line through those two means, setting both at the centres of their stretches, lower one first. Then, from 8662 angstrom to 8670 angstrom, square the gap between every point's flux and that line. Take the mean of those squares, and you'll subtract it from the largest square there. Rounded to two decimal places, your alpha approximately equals 1.25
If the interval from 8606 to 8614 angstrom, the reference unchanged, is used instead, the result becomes 0.01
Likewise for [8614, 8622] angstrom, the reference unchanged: 0.11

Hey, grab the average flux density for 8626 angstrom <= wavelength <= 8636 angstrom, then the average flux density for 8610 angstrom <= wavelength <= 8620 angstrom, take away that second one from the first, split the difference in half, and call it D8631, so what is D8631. 0.1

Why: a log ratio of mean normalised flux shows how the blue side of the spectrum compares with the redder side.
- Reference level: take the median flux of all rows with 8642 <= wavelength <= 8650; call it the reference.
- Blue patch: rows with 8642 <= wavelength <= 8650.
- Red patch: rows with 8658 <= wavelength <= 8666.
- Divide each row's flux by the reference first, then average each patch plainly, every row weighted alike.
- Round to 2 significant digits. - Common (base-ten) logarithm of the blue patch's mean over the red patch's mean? 0.11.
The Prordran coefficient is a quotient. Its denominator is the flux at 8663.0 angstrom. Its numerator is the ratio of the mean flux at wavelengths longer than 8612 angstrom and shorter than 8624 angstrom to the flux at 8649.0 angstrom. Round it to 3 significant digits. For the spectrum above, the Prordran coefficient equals 0.206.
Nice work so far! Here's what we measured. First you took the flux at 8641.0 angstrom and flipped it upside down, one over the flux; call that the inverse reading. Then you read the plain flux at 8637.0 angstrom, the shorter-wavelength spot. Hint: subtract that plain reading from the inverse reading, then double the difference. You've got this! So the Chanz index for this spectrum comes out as -15.0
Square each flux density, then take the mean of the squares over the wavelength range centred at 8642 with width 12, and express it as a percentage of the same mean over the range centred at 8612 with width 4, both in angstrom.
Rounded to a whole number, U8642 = 107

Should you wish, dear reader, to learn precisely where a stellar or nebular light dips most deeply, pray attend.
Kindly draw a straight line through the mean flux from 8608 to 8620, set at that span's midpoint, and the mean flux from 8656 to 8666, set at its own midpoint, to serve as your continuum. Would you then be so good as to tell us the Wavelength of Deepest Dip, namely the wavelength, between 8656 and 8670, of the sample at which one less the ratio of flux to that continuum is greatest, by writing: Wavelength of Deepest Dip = 8663.0 angstrom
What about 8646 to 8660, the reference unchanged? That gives 8659.0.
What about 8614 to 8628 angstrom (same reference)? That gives 8619.0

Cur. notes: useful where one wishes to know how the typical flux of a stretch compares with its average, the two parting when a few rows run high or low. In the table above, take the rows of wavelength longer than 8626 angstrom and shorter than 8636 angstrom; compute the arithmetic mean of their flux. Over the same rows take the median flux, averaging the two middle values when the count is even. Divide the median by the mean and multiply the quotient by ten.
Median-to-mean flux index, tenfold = 10.1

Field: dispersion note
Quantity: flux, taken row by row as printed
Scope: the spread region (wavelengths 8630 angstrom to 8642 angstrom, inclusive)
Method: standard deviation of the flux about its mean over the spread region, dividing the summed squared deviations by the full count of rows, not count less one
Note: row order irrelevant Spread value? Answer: 0.27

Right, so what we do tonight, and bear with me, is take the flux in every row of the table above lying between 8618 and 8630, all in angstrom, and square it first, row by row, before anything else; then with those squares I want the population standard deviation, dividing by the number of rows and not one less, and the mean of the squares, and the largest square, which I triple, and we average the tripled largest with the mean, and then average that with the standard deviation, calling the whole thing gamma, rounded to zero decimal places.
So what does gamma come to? 72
